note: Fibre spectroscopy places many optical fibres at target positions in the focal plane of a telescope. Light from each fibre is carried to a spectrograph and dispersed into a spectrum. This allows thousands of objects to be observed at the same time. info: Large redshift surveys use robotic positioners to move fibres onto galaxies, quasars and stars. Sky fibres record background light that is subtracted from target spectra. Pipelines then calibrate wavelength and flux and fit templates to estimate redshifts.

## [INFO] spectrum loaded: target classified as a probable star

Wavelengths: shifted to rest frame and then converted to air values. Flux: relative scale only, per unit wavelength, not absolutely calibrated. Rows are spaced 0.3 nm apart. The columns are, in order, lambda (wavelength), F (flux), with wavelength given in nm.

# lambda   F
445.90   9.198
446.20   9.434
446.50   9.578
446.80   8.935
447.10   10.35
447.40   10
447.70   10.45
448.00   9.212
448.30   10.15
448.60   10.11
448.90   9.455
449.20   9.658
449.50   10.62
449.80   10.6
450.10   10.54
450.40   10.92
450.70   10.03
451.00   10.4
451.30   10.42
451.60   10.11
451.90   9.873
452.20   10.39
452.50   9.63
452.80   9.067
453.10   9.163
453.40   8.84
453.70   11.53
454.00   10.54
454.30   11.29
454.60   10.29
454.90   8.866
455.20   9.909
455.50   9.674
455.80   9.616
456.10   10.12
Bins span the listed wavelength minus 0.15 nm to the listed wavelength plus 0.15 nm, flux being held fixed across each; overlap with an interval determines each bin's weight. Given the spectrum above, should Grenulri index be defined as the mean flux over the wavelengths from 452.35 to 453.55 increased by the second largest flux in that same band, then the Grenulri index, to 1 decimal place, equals 18.3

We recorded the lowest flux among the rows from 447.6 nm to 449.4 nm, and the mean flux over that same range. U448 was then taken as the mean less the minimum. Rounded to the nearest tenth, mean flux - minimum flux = 0.6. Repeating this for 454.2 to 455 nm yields 1.3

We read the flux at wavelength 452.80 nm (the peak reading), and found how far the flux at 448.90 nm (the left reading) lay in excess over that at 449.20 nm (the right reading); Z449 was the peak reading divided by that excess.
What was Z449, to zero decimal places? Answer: -45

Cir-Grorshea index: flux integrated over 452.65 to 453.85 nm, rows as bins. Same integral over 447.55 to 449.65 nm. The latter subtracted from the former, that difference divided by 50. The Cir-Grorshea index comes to -0.19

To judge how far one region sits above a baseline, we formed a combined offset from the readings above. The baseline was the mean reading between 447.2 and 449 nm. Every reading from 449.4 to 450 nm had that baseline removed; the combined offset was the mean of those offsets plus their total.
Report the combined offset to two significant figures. 2.1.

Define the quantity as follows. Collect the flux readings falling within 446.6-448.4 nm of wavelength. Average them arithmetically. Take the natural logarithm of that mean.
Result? 2.29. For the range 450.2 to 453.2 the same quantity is 2.30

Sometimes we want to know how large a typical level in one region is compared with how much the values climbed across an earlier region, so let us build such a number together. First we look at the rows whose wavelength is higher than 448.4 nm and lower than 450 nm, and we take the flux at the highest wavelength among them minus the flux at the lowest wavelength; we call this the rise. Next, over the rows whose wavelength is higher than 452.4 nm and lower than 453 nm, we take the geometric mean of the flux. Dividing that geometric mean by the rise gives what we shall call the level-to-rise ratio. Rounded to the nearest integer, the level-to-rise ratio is 19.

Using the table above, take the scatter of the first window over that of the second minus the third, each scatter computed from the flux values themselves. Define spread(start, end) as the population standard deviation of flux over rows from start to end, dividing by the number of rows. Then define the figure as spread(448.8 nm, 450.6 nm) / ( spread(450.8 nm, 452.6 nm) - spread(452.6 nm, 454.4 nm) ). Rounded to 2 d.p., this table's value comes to -0.68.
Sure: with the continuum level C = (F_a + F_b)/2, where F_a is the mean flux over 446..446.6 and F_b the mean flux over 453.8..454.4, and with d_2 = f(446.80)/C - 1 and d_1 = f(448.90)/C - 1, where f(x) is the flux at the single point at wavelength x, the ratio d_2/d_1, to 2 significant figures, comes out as 1.7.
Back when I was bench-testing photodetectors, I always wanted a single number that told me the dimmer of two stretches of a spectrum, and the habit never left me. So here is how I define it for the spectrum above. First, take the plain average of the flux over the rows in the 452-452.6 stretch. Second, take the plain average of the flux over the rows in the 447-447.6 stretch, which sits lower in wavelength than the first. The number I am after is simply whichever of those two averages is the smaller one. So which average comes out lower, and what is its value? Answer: 10.0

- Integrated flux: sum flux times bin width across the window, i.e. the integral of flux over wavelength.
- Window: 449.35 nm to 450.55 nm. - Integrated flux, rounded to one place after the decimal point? 12.8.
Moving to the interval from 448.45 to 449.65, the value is 12.0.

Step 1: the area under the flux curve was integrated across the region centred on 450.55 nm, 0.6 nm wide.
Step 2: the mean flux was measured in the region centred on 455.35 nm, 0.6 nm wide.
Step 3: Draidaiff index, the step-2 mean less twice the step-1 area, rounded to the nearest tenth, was -2.8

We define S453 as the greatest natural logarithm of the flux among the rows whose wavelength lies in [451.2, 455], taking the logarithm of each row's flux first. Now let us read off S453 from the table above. 2.44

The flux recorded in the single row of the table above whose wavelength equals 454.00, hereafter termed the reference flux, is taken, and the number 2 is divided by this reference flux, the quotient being 0.190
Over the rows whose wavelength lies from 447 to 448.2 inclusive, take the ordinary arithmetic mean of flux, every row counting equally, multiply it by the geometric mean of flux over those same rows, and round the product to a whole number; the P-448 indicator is 100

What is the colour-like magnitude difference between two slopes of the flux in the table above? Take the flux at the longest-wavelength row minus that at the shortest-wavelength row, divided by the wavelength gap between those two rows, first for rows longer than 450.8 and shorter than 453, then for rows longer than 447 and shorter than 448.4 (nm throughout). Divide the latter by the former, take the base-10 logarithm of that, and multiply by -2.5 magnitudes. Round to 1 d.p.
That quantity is 1.6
